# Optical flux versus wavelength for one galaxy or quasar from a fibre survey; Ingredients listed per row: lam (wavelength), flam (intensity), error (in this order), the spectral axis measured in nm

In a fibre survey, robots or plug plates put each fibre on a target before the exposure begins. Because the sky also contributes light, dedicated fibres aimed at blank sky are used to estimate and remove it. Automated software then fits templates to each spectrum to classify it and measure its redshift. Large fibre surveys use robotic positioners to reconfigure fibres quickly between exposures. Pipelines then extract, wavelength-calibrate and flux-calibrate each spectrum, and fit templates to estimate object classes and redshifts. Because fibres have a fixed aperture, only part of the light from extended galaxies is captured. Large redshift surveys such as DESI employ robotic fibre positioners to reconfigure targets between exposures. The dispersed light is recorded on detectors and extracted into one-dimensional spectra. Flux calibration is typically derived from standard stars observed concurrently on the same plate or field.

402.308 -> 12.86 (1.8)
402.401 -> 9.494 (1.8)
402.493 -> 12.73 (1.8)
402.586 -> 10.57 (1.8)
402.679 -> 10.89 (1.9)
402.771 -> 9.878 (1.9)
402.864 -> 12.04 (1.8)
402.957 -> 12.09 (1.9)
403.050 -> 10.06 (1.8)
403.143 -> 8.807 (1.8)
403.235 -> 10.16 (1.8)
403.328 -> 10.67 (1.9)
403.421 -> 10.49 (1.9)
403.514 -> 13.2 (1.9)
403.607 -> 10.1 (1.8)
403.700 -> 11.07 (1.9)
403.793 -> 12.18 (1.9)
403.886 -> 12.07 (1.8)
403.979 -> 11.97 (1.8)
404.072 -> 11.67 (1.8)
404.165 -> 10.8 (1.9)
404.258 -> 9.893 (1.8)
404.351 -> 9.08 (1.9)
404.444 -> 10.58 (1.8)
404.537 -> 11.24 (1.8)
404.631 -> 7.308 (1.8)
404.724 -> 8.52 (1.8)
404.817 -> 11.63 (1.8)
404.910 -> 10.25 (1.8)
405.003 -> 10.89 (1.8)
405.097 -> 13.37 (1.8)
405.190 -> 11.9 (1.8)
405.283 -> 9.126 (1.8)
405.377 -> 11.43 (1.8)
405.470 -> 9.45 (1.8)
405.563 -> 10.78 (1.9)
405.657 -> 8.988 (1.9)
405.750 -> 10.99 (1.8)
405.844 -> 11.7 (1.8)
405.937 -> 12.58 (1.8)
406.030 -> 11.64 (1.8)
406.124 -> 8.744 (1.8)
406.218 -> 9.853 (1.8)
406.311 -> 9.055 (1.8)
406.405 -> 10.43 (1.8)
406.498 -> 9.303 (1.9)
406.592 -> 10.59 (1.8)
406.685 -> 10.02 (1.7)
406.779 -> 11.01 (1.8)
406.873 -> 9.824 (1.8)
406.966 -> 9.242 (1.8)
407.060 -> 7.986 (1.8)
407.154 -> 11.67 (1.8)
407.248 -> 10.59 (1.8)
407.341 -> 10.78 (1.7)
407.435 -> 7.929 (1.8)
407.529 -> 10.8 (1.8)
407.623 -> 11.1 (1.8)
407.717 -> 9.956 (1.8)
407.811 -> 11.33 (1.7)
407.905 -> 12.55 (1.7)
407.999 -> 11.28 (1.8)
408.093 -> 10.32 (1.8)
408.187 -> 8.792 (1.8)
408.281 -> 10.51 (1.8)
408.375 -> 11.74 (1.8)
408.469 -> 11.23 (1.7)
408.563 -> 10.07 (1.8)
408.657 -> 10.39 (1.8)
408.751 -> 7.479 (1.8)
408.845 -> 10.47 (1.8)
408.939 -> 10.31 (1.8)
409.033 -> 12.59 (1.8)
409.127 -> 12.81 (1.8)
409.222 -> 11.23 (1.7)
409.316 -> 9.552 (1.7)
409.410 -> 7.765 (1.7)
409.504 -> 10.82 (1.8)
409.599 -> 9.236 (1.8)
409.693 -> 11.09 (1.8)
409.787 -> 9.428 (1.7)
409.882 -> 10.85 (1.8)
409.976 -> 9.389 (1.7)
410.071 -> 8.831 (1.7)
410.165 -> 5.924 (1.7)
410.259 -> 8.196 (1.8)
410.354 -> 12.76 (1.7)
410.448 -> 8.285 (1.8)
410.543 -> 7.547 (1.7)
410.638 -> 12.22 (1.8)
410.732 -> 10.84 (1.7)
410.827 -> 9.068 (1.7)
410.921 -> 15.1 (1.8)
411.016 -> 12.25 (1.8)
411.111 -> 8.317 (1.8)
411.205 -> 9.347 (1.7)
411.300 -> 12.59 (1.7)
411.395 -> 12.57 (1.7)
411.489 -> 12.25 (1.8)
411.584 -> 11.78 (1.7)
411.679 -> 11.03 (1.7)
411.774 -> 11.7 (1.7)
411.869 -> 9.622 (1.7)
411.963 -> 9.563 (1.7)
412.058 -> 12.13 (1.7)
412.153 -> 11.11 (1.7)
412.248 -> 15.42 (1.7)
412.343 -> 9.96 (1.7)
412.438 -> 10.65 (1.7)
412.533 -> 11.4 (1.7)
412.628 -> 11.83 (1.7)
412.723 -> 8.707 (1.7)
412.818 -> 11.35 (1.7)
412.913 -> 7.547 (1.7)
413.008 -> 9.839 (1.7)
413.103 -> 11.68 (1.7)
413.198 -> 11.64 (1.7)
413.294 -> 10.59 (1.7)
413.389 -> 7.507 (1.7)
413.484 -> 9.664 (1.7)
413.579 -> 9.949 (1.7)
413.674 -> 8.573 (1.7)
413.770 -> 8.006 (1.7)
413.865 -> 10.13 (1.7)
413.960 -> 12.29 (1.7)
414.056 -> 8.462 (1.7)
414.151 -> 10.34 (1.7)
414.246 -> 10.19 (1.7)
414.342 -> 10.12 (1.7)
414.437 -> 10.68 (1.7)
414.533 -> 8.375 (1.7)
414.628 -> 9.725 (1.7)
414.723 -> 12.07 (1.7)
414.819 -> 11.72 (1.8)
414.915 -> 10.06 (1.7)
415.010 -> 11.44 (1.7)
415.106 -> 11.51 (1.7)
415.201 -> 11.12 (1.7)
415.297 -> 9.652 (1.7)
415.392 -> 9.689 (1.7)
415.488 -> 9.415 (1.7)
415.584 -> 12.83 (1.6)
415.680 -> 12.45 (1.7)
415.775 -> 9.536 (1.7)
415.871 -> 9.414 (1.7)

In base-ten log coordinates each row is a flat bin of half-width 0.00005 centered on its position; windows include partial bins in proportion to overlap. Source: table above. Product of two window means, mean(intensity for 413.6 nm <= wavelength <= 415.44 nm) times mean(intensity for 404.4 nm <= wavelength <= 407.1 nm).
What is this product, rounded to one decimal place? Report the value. 105.2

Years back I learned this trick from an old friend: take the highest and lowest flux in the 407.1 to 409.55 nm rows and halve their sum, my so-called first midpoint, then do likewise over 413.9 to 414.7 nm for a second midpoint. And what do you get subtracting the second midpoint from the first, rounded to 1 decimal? -0.2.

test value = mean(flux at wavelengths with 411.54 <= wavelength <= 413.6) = 10.7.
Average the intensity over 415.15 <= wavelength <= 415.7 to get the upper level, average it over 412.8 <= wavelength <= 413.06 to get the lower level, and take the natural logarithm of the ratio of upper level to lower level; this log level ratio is 0.13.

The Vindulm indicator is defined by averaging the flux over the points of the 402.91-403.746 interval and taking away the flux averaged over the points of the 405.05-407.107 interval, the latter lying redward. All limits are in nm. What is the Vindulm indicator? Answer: 0.4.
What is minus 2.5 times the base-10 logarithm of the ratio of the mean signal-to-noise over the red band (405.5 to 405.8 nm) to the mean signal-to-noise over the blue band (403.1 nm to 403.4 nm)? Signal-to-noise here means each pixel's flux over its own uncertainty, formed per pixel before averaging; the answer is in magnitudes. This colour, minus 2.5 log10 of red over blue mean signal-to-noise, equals -0.02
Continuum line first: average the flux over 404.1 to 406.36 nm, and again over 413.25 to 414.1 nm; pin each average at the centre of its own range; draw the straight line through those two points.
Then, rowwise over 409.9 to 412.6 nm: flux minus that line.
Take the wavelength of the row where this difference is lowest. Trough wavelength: 410.165 nm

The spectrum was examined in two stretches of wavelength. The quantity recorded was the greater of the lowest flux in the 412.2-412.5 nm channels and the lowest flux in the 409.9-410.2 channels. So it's 10.0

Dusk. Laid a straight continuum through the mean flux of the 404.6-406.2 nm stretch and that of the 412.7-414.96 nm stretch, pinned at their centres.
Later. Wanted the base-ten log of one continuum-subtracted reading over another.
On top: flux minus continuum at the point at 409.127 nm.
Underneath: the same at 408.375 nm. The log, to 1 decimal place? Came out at 0.3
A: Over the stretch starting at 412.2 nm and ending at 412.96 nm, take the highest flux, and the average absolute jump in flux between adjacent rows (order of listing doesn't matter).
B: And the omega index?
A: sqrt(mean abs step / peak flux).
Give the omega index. 0.40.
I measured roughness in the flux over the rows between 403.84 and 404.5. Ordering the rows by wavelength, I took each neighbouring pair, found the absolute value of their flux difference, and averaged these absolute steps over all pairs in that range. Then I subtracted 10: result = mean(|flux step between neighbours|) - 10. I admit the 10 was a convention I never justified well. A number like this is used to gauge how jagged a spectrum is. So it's -9.25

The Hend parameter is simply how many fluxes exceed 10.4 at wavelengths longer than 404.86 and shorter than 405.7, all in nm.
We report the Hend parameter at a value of 5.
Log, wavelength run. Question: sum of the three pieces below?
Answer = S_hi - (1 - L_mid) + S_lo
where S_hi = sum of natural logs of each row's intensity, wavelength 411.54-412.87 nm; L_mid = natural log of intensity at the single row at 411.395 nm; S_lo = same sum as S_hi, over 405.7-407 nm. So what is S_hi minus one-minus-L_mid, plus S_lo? 67.8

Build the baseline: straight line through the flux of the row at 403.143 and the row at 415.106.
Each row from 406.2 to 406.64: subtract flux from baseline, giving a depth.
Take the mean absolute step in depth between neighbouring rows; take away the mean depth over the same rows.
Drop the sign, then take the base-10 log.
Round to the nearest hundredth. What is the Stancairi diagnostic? 0.16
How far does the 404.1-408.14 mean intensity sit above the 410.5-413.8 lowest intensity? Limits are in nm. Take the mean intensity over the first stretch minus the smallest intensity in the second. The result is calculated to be 2.88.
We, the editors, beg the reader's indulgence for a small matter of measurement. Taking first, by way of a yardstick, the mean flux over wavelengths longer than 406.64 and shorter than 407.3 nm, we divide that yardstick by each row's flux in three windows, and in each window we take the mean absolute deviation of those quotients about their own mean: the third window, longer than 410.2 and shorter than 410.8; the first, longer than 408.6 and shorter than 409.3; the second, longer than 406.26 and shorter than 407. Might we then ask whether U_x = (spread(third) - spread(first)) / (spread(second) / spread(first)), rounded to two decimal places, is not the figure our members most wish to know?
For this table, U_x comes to 0.18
